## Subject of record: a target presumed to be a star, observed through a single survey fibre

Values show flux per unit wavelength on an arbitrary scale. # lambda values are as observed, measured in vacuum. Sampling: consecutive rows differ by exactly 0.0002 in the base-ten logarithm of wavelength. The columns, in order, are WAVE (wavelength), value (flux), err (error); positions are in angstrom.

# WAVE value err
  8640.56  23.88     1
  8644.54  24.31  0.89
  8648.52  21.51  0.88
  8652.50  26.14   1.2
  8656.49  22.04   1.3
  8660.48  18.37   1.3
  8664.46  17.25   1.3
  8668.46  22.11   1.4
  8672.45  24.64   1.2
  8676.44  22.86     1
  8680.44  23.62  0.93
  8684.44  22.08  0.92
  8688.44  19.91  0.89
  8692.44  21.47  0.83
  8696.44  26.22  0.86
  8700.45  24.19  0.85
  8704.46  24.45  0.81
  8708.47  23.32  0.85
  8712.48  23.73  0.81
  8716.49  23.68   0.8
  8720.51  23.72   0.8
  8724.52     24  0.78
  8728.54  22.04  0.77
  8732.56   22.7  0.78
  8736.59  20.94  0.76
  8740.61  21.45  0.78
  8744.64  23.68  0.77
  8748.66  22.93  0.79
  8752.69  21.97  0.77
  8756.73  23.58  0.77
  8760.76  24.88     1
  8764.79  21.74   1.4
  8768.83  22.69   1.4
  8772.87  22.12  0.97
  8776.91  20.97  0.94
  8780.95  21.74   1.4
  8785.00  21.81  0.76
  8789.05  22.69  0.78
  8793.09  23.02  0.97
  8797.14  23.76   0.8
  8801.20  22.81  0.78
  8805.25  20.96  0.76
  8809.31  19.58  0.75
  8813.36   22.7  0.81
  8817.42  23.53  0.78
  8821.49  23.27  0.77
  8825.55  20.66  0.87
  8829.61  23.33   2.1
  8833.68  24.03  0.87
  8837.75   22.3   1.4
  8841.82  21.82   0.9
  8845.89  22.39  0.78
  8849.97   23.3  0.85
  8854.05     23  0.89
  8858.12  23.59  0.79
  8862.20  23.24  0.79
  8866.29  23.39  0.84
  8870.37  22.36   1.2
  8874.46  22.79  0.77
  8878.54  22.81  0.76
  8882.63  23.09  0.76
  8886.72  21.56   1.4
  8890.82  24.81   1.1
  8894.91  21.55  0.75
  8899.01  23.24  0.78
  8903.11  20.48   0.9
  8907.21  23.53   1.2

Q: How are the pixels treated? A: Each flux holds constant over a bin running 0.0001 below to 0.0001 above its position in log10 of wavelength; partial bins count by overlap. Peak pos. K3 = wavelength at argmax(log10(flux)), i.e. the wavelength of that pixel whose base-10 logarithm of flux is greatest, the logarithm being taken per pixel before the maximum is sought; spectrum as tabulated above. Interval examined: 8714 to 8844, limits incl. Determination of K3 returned 8760.76 angstrom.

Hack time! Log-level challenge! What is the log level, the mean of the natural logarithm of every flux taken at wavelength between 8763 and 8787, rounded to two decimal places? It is 3.08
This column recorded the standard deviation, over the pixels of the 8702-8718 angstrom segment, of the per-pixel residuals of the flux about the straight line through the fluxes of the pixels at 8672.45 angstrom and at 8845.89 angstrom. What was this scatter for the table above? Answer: 0.4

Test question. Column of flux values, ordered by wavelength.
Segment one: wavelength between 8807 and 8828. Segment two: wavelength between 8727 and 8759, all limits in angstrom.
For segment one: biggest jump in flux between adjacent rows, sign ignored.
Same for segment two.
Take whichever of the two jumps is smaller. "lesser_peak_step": 2.2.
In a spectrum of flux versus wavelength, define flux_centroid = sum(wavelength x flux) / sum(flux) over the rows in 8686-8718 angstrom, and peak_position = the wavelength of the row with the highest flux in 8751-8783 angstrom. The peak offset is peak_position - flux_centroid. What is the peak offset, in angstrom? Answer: 58.0 angstrom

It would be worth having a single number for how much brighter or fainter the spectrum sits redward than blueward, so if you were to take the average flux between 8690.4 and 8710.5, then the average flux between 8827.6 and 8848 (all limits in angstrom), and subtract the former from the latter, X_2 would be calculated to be -1.2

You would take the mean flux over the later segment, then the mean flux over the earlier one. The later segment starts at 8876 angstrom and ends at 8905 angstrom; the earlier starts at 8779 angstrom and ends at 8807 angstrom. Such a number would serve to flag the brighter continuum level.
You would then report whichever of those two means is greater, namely 22.5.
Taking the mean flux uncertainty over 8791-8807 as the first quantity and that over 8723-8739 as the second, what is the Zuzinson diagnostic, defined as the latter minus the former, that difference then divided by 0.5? -0.1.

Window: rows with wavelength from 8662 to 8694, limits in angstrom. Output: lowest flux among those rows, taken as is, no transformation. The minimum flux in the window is 17.25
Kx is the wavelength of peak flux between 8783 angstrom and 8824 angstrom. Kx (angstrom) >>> 8797.14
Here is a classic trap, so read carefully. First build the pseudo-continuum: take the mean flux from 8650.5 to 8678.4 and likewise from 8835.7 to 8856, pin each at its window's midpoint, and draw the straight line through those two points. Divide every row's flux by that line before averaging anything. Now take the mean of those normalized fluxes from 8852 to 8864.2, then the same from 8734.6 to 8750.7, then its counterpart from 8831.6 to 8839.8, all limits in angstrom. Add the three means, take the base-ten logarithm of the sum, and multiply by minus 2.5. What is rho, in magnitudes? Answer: -1.21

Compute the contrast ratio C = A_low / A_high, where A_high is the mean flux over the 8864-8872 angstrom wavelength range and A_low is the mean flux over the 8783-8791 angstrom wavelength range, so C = 0.97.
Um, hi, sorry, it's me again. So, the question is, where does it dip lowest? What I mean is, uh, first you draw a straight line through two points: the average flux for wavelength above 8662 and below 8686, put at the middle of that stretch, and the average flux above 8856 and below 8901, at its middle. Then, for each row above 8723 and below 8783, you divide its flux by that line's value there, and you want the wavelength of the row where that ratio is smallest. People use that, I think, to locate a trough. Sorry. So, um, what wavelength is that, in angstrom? 8776.91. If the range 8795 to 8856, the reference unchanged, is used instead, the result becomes 8809.31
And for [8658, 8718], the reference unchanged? 8664.46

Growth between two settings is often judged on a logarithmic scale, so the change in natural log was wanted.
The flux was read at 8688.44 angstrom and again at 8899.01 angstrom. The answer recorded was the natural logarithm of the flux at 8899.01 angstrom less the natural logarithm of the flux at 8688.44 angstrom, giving 0.155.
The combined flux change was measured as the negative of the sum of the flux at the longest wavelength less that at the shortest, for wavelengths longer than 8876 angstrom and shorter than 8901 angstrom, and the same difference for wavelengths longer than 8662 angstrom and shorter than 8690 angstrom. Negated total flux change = -3.1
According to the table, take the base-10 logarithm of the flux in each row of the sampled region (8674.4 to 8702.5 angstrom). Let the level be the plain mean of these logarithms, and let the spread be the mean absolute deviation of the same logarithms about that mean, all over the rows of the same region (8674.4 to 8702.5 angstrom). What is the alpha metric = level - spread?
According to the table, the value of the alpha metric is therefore 1.33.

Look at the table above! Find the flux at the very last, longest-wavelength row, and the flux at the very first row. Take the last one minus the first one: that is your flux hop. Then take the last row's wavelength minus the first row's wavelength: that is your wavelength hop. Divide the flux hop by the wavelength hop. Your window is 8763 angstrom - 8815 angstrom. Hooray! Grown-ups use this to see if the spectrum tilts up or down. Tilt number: 0.02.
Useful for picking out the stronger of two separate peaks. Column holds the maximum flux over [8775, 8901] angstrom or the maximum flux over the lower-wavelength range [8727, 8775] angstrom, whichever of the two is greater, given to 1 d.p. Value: 24.9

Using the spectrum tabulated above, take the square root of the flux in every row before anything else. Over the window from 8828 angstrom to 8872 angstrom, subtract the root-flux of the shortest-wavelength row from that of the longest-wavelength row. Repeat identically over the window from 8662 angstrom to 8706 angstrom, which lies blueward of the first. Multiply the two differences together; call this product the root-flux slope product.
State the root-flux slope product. -0.080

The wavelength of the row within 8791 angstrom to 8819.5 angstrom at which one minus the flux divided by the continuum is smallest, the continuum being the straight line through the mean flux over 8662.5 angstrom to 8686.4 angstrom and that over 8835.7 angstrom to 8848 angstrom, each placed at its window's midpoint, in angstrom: 8797.14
